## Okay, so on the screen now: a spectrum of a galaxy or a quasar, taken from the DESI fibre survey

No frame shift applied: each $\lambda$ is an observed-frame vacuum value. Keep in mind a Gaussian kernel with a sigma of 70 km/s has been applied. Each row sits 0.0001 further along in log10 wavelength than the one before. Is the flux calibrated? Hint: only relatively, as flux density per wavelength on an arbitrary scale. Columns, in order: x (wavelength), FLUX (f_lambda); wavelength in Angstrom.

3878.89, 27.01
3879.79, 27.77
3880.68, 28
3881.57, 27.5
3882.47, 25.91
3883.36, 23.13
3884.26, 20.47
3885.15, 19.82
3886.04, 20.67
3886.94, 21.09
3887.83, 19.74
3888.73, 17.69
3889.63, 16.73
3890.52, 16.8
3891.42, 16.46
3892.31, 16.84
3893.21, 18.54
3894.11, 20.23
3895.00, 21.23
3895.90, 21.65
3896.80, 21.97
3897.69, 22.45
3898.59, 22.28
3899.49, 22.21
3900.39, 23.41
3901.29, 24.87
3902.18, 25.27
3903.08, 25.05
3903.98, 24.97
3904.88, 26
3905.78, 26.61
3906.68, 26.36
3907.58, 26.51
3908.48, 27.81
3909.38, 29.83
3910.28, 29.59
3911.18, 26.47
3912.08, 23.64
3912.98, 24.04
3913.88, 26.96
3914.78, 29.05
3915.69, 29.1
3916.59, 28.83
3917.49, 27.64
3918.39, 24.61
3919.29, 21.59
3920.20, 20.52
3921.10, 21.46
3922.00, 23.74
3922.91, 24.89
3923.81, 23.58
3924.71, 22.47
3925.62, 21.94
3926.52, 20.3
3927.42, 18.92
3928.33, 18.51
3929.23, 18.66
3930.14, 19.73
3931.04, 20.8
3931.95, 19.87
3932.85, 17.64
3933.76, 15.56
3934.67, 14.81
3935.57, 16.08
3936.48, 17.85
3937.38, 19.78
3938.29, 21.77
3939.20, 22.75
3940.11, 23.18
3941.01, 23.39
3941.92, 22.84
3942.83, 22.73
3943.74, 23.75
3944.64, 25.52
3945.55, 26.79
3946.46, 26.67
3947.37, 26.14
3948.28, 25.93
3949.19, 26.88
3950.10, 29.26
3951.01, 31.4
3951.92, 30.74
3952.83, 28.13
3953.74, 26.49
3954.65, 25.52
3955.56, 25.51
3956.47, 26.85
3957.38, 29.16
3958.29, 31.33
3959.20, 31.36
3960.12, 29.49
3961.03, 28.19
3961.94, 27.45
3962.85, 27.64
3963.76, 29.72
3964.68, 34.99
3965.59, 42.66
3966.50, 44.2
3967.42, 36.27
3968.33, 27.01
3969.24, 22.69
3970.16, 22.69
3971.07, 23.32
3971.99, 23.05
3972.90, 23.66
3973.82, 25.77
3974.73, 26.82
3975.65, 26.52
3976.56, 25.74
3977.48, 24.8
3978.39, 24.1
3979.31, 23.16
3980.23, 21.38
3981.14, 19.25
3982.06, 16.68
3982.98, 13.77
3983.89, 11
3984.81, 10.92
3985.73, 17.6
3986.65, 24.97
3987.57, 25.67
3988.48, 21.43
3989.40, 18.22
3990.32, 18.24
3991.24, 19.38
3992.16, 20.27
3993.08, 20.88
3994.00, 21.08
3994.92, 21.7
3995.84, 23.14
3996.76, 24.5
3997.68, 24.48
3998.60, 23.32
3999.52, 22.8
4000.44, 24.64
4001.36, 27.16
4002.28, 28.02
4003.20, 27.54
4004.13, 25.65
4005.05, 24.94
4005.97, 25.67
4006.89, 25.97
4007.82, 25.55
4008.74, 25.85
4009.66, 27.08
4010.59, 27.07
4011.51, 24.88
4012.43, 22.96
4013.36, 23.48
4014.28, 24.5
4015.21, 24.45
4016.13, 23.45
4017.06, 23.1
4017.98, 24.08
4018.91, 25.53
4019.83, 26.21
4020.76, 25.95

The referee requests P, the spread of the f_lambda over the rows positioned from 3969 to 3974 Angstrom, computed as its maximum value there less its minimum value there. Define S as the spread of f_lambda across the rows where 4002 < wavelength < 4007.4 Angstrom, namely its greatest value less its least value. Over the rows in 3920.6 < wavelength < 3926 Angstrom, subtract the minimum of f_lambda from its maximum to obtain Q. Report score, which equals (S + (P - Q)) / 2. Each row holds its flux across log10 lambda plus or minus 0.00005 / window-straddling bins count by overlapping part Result 1.4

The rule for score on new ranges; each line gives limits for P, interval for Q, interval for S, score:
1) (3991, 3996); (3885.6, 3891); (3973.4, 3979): 1.1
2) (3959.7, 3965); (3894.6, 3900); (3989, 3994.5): 4.6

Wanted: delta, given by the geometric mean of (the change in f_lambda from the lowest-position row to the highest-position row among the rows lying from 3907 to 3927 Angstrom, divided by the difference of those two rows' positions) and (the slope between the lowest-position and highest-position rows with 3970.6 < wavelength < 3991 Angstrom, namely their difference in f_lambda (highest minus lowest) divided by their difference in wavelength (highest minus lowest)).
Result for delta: 0.29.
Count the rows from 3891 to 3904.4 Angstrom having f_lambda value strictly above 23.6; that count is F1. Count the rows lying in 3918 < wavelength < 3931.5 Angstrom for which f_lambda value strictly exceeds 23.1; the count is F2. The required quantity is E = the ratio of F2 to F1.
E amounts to 1.0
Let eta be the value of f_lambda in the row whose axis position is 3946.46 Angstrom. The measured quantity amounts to 26.67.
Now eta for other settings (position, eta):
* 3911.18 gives 26.47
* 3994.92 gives 21.7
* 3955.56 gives 25.51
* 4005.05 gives 24.94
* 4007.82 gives 25.55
